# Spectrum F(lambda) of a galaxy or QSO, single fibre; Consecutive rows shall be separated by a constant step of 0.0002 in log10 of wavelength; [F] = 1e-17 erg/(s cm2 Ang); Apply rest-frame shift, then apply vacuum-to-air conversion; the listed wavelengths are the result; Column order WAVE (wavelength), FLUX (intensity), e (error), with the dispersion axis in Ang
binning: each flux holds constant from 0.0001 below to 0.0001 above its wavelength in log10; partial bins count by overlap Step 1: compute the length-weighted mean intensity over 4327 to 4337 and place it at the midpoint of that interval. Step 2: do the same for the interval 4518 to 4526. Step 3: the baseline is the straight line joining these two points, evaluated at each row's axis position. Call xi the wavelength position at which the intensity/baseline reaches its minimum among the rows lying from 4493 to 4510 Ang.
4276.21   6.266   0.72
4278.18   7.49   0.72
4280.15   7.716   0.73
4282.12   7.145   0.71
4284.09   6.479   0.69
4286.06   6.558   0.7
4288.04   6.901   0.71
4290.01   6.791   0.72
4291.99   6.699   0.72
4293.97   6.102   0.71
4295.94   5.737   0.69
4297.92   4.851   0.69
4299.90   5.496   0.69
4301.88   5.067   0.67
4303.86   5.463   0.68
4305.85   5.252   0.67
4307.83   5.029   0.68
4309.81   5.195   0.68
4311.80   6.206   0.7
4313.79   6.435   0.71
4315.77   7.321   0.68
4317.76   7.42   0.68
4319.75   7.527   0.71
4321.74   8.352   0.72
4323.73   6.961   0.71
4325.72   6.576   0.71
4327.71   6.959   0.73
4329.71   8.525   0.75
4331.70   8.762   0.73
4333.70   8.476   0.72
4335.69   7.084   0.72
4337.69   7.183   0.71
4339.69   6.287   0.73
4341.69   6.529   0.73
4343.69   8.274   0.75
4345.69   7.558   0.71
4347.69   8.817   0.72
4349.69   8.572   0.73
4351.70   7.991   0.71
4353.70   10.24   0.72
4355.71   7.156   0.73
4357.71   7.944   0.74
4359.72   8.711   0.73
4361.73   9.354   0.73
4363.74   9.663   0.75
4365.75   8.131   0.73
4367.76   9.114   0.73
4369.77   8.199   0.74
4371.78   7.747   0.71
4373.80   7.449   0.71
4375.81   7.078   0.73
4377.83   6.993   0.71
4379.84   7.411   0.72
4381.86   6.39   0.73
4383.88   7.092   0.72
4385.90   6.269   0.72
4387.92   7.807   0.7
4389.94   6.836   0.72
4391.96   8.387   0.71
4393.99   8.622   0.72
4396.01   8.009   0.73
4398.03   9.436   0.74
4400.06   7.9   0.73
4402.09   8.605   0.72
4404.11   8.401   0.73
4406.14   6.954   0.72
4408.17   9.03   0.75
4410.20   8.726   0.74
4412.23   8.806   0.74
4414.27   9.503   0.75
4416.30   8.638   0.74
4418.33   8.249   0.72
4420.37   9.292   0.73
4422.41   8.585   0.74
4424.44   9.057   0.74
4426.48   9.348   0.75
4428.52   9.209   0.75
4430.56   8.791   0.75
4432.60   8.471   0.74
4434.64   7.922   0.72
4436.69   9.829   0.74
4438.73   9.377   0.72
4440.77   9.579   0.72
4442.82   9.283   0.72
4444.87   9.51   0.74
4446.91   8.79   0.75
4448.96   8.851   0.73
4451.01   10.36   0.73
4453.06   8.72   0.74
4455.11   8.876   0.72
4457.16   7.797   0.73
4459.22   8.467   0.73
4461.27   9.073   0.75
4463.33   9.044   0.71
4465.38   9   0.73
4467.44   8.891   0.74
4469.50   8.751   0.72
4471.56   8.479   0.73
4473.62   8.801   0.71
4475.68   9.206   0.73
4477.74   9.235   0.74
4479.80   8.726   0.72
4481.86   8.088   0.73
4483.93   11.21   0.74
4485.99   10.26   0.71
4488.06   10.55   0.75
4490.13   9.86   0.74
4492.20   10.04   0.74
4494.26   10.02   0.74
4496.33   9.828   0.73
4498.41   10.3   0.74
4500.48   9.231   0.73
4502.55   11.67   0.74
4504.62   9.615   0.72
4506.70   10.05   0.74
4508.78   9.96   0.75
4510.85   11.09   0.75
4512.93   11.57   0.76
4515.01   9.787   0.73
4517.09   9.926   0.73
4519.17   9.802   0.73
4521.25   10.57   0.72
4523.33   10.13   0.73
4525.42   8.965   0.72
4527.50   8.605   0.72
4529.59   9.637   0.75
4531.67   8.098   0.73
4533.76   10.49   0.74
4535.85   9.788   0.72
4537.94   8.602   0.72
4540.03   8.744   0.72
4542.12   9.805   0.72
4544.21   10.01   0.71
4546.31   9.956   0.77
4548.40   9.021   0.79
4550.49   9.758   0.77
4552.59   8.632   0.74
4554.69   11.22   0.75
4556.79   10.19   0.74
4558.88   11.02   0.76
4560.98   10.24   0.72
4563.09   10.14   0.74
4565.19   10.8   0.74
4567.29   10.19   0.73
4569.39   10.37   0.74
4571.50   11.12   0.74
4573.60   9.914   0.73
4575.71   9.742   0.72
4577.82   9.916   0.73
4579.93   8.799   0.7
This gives 4500.48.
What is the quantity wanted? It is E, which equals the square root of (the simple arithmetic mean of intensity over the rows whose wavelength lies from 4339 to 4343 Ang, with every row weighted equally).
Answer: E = 2.5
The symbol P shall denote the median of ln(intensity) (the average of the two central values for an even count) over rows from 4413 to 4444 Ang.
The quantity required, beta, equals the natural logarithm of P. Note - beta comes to 0.80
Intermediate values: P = 2.22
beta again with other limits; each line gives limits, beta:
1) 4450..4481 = 0.78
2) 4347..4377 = 0.74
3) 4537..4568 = 0.83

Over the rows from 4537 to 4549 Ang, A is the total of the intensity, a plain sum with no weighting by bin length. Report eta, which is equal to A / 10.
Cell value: 5.6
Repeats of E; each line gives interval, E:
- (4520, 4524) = 3.2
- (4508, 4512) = 3.2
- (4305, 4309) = 2.3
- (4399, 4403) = 2.9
